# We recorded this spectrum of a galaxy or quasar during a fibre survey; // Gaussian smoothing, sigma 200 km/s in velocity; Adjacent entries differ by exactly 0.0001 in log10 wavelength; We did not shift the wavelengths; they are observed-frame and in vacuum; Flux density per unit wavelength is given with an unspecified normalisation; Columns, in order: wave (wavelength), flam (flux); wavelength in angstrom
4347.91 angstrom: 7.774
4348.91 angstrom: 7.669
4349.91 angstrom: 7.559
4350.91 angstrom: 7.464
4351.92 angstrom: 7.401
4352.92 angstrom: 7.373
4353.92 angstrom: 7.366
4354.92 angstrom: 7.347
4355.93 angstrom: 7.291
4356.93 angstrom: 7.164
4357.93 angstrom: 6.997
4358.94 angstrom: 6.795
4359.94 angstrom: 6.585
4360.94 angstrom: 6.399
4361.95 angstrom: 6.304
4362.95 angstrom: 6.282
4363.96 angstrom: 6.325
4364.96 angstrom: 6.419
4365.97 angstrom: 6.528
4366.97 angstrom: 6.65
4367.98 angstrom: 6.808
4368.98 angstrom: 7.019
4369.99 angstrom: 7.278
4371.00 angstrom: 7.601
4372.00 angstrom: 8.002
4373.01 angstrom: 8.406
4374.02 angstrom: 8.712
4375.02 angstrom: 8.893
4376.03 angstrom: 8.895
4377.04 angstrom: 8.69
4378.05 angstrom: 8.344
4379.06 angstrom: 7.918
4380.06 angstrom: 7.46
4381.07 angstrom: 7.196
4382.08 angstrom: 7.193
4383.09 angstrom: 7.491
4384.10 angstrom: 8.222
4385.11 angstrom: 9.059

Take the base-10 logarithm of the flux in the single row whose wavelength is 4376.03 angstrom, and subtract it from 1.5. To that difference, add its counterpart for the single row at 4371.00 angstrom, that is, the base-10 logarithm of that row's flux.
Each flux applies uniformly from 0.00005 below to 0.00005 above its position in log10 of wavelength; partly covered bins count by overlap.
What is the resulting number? 1.43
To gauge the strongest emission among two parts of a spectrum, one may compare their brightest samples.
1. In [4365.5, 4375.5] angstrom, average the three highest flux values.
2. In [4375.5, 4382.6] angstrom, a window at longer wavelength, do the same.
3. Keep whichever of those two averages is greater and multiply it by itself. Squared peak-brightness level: 75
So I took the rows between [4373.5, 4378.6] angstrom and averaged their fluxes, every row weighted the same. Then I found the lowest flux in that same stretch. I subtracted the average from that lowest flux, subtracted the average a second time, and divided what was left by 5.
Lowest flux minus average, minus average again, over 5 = -1.81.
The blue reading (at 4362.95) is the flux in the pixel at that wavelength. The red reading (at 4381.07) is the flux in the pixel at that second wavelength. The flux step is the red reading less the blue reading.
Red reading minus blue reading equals 0.91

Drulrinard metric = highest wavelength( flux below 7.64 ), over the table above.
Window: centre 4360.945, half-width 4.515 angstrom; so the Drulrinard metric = 4364.96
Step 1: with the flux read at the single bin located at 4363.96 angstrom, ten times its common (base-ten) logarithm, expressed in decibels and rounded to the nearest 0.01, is 8.01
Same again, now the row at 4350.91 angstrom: 8.73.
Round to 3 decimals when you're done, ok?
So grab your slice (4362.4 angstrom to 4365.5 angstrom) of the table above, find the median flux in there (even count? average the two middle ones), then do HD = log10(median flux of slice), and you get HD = 0.801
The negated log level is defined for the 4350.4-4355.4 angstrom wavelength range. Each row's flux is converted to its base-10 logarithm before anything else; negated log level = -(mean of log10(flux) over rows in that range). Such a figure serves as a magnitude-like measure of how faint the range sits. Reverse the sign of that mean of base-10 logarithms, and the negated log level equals -0.87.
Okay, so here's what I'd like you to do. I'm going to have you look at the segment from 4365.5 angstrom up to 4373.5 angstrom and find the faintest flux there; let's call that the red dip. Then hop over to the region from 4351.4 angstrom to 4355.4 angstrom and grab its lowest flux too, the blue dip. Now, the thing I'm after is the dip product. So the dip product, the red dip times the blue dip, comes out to 48.0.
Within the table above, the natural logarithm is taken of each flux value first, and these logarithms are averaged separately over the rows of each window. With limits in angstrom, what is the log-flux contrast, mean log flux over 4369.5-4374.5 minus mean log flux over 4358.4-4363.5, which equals 0.21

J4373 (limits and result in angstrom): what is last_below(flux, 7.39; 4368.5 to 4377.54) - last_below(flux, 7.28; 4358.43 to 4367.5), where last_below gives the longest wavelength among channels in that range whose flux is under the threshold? 3.0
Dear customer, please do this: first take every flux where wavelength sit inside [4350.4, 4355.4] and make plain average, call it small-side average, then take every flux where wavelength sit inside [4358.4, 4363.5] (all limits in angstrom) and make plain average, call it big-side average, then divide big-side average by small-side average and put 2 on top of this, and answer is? 2.88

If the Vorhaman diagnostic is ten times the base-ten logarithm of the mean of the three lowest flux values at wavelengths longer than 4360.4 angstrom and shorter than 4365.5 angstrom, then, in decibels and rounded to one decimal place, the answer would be 8.0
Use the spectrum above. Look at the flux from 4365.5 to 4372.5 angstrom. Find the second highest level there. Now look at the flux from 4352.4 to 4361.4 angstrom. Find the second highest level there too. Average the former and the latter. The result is 7.48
